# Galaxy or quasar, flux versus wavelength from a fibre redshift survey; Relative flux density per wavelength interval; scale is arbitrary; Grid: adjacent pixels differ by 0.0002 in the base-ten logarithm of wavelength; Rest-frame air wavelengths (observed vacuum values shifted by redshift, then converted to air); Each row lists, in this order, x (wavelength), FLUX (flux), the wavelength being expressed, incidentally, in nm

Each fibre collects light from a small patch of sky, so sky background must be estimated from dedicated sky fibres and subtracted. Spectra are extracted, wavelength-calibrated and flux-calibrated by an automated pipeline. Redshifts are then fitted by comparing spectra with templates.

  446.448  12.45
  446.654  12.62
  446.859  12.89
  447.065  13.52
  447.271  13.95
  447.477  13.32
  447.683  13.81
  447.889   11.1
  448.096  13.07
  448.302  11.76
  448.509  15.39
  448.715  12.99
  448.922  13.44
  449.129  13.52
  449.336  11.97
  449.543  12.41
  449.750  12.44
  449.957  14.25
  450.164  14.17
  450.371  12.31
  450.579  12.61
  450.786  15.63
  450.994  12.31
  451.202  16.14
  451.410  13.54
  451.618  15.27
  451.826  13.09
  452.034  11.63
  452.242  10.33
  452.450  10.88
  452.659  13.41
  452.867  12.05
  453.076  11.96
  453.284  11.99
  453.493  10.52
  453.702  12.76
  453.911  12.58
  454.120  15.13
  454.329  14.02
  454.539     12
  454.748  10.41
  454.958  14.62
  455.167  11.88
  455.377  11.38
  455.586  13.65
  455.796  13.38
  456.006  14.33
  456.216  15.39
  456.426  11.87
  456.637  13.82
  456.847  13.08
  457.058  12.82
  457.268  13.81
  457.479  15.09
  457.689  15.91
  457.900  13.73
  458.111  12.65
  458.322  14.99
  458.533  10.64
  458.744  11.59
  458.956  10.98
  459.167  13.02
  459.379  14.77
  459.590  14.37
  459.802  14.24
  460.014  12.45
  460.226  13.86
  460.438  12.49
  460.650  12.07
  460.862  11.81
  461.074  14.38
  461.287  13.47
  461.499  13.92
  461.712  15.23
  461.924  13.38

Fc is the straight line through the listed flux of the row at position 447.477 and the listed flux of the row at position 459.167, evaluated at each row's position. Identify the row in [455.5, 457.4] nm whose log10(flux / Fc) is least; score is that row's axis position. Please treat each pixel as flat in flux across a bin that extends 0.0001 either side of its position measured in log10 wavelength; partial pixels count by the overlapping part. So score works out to 456.426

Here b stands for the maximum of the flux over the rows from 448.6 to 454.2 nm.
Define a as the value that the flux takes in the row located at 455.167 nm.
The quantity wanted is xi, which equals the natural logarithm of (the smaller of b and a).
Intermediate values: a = 11.88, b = 16.14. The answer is 2.47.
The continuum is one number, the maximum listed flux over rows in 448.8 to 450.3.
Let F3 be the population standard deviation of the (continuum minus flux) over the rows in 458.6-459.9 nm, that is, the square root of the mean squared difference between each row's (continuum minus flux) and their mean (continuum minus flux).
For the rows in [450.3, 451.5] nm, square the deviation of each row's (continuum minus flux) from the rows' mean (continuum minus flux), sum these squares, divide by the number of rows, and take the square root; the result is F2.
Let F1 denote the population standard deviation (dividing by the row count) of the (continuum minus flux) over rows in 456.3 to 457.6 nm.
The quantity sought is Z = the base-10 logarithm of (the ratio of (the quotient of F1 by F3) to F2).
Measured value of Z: -0.4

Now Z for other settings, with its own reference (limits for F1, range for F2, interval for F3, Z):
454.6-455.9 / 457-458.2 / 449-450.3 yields 0.1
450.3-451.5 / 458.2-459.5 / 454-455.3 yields -0.3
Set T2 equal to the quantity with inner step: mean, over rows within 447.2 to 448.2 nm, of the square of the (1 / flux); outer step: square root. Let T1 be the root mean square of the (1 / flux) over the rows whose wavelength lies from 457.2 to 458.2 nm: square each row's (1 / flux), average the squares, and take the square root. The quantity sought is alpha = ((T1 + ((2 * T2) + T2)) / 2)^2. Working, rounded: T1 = 0.071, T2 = 0.0774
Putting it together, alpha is 0.0230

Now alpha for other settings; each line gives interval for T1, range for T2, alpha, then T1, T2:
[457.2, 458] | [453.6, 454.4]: 0.0211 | 0.069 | 0.0740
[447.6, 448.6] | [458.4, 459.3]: 0.0289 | 0.078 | 0.0873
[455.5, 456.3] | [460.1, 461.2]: 0.0233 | 0.071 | 0.0781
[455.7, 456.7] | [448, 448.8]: 0.0228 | 0.073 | 0.0762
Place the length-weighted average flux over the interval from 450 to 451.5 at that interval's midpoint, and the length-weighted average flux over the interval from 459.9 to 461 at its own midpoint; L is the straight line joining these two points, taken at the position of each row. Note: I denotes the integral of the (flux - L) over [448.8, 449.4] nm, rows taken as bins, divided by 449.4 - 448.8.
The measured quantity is -1.0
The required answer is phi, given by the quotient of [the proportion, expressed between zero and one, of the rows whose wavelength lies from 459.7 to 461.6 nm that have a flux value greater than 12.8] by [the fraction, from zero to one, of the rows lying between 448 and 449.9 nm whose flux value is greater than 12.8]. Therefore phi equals 1.0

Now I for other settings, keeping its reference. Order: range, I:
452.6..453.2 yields -1.2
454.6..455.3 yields -1.1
